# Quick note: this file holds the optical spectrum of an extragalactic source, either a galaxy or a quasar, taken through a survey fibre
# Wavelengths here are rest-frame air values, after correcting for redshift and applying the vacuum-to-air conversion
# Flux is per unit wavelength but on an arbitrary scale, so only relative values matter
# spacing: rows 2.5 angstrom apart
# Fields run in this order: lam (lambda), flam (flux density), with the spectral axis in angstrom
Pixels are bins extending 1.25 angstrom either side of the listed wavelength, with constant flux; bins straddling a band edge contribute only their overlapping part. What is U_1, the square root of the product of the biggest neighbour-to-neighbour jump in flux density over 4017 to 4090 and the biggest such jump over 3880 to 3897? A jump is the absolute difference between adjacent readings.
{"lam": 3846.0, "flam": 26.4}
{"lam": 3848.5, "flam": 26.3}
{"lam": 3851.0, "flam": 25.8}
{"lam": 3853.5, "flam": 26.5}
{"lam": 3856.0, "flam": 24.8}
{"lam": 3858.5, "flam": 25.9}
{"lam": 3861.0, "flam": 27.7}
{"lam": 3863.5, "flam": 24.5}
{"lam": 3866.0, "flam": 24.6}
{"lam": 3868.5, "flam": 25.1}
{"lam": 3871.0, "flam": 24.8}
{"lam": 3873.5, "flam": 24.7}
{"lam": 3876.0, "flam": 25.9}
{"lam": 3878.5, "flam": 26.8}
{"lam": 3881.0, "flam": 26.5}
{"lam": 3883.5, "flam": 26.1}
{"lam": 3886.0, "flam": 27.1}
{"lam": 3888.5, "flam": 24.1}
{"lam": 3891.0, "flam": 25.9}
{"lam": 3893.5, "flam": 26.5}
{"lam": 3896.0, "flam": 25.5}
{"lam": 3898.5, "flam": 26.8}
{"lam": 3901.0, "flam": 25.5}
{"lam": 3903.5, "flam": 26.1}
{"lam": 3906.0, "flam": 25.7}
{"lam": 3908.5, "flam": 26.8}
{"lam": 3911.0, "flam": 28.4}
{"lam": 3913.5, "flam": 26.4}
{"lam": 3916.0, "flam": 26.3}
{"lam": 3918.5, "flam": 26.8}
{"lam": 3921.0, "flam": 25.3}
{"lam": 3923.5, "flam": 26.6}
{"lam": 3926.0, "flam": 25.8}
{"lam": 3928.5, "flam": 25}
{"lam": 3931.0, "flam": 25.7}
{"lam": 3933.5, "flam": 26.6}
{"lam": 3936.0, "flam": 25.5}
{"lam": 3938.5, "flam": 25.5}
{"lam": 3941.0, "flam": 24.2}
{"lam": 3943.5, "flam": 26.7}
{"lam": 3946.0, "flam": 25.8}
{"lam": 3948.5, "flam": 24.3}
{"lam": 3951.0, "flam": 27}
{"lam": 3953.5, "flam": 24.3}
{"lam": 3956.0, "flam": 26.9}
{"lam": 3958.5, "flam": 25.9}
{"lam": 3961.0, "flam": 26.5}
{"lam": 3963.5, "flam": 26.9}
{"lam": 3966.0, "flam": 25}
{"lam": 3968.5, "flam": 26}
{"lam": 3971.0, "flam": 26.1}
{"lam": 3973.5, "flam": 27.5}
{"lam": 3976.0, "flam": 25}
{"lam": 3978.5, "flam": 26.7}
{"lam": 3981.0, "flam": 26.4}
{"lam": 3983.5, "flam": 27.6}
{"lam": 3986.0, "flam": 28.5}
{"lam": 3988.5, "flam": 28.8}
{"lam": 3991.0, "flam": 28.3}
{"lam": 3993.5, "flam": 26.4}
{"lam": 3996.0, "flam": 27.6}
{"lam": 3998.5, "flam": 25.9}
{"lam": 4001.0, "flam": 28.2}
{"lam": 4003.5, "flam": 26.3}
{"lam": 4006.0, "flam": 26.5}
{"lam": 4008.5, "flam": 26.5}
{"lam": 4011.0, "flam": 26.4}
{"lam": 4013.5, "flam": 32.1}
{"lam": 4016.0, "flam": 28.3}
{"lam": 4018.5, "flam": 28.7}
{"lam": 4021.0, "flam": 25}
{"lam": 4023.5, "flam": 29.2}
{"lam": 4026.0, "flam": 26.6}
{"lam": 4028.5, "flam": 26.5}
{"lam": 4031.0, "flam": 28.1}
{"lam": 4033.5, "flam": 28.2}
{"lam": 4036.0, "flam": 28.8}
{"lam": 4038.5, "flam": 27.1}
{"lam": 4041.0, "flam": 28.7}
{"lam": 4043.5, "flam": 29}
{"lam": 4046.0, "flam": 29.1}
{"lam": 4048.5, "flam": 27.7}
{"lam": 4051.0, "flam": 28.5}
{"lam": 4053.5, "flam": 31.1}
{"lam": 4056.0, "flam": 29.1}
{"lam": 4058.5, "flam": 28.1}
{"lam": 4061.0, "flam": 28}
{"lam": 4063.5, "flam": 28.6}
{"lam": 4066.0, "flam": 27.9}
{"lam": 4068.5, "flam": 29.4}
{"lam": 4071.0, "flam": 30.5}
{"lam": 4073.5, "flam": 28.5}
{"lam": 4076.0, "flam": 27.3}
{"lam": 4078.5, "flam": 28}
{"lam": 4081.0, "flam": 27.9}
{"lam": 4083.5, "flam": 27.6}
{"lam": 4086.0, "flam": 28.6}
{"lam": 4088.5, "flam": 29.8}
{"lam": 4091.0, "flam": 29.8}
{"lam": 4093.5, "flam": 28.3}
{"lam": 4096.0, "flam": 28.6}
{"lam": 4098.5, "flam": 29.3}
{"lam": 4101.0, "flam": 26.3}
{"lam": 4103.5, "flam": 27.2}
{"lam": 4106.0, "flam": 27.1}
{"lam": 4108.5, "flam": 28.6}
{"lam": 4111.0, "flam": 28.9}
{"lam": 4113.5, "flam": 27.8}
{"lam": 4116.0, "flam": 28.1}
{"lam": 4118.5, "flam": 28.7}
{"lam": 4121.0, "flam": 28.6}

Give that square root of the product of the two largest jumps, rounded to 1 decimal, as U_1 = 3.5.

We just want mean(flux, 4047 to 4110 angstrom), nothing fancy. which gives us 28.5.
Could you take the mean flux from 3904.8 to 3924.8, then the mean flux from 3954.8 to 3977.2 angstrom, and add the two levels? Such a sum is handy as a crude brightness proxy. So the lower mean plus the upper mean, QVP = 52.7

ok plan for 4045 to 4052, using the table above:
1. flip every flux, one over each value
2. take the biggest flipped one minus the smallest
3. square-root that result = 0.042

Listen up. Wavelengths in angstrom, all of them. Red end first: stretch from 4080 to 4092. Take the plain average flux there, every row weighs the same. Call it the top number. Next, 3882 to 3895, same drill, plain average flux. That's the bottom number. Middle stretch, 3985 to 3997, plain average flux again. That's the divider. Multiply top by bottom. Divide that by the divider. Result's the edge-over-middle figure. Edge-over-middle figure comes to 26.7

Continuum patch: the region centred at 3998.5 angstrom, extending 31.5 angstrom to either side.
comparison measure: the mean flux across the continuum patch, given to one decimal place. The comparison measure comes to 27.2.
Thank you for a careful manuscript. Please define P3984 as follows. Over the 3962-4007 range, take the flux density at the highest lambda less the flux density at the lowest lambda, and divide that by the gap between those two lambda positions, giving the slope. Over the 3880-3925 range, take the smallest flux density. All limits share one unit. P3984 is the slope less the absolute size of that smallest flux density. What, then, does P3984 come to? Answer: -24.1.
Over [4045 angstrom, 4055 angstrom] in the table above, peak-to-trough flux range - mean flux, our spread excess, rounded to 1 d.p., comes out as -25.7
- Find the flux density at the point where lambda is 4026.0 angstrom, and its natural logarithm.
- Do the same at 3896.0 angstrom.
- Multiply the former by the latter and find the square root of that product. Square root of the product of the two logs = 3.26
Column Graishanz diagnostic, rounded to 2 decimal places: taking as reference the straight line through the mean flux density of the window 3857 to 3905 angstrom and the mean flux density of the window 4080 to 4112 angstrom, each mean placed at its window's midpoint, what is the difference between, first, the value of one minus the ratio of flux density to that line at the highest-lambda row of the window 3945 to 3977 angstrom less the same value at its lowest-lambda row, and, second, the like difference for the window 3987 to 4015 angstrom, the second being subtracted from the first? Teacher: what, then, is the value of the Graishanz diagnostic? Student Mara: 0.15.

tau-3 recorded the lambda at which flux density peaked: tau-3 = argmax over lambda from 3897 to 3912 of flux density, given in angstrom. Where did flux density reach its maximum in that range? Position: 3911.0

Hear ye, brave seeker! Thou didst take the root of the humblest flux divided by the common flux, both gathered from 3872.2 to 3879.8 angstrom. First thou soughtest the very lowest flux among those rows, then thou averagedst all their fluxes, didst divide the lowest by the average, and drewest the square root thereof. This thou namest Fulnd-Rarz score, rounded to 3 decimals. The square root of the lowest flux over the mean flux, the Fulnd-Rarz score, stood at 0.978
